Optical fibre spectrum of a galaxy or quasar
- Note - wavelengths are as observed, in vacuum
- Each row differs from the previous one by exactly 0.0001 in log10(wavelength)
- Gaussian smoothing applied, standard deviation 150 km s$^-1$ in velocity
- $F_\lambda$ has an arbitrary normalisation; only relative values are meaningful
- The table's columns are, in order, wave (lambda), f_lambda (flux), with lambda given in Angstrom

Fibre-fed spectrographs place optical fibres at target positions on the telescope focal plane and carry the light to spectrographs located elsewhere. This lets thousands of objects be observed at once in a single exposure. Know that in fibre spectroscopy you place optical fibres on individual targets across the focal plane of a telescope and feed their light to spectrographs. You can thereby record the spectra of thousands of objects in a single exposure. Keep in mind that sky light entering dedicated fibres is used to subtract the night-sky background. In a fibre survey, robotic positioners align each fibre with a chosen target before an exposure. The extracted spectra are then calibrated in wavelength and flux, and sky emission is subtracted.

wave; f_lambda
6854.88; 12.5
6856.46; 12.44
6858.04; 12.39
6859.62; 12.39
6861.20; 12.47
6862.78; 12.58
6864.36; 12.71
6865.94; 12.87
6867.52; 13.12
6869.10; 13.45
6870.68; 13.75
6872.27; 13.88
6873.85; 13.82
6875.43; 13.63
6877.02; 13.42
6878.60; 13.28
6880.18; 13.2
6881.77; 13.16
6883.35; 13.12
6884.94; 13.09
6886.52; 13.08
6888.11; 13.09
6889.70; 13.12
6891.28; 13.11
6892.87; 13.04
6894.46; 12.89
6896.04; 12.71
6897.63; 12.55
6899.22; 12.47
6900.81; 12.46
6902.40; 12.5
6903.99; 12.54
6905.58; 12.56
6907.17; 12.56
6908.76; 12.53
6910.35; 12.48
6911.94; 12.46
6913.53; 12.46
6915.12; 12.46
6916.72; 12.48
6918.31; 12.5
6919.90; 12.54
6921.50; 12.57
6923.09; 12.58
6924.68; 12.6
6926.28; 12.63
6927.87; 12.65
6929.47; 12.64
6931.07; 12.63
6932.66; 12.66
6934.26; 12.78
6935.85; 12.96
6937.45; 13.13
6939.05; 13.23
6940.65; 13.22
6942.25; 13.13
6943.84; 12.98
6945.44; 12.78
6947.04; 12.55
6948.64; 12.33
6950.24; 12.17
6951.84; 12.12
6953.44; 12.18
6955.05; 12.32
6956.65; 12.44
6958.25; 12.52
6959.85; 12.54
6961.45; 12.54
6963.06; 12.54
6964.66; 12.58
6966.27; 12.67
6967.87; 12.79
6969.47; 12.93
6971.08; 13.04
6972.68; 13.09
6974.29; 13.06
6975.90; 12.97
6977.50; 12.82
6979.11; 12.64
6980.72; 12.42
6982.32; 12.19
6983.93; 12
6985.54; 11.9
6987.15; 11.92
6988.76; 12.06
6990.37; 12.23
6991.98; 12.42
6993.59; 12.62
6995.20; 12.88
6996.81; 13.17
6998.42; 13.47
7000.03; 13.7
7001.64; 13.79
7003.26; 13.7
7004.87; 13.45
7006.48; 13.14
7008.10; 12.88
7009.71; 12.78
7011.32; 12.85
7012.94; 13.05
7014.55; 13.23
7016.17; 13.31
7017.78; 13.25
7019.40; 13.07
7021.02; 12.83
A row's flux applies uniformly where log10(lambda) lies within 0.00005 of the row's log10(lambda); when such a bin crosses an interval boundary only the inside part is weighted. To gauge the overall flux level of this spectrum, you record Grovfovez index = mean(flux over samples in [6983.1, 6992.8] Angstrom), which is 12.1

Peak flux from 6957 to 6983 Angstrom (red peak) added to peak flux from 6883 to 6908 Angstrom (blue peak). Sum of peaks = 26.2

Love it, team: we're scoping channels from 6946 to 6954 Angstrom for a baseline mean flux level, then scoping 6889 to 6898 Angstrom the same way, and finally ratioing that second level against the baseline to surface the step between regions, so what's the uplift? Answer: 1.05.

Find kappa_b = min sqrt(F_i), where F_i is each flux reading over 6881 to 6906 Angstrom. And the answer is 3.53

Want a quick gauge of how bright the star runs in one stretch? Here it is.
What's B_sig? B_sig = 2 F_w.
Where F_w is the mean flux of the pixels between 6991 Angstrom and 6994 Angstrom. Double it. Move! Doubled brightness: 25.0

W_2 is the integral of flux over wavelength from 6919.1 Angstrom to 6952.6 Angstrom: 426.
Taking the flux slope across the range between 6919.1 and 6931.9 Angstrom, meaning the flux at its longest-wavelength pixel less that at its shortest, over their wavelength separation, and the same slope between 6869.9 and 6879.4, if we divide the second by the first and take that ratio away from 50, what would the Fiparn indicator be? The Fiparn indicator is 57.4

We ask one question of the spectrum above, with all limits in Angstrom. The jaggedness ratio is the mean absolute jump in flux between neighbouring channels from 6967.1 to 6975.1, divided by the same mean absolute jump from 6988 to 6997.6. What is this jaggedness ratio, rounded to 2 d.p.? 0.37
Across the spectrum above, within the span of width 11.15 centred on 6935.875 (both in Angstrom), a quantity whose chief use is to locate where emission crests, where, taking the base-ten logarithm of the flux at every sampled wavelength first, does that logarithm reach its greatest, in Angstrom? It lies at 6939.05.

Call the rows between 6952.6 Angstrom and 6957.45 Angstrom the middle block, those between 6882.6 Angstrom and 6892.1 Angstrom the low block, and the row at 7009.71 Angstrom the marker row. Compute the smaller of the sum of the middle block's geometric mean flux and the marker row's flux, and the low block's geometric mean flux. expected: 13.1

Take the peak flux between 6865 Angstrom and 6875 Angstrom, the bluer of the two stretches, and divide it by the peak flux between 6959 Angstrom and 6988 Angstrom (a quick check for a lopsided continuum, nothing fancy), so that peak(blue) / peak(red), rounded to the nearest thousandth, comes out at 1.060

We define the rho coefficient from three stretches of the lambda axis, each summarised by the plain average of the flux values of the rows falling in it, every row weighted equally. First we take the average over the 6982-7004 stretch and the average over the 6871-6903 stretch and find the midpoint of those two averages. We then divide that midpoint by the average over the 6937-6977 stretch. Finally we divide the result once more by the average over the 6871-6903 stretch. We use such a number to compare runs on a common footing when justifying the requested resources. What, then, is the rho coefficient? 0.0776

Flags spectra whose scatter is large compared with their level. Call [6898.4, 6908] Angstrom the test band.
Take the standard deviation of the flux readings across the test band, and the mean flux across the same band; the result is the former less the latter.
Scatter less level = -12.5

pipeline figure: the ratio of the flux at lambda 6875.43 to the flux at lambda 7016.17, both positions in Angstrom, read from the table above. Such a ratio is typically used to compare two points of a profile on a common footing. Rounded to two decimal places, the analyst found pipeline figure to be 1.02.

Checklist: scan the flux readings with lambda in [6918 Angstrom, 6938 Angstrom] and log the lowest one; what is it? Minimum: 12.5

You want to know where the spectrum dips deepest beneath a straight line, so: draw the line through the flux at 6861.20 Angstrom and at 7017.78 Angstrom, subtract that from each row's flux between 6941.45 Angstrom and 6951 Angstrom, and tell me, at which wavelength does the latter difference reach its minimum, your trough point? 6950.24 Angstrom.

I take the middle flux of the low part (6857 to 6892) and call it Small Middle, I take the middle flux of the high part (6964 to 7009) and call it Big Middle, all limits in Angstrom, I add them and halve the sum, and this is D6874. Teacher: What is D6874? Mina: 13.0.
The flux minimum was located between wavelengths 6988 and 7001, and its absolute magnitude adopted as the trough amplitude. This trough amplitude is 12.1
